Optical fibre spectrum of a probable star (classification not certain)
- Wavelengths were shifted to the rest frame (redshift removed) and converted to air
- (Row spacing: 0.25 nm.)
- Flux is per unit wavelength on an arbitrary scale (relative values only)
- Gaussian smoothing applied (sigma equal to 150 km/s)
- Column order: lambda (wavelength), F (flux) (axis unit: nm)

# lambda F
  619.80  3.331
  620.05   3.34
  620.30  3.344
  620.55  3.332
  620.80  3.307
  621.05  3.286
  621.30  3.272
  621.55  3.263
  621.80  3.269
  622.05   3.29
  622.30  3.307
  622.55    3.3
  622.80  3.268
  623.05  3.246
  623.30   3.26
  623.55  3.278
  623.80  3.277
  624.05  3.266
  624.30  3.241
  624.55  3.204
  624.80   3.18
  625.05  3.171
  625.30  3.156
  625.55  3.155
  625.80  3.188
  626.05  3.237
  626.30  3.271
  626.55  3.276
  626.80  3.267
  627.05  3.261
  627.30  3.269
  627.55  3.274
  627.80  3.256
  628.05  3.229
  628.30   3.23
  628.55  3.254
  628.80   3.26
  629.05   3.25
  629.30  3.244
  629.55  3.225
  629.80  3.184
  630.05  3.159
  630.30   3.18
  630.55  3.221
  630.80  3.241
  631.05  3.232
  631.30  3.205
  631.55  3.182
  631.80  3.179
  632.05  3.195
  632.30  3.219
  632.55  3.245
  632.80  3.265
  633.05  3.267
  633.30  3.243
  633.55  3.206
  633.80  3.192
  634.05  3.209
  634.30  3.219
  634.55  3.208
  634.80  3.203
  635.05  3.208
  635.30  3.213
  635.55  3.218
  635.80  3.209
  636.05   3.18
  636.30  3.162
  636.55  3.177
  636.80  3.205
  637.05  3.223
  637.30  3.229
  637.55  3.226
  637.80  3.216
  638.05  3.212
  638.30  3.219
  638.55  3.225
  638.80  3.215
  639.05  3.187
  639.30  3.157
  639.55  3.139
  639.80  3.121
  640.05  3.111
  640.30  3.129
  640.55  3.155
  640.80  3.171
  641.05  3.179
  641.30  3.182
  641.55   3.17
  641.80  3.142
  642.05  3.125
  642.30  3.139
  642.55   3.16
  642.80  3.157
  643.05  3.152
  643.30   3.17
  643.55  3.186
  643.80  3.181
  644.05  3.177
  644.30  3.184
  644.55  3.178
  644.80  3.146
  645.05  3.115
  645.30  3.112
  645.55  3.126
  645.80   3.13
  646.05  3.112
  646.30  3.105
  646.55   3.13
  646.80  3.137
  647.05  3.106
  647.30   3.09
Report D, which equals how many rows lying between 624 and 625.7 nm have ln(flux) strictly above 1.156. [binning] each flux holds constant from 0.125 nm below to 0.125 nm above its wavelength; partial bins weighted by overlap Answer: 4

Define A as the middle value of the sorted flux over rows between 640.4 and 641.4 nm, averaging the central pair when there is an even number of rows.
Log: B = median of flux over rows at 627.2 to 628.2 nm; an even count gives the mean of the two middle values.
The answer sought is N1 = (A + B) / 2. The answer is 3.22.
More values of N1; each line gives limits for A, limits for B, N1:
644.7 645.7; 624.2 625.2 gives 3.16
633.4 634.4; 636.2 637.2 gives 3.20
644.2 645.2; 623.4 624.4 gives 3.22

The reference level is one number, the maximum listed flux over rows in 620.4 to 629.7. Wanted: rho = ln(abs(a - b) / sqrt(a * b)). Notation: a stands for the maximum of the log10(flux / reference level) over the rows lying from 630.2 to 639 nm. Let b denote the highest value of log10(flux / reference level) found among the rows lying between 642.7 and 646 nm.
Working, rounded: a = -0.0086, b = -0.019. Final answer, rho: -0.2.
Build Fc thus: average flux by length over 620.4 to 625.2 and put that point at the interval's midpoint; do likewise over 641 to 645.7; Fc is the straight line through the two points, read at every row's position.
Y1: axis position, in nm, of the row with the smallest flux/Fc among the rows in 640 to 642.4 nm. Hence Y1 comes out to 640.05 nm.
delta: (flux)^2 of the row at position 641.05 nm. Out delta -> 10.1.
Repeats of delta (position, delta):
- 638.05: 10.3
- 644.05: 10.1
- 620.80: 10.9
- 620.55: 11.1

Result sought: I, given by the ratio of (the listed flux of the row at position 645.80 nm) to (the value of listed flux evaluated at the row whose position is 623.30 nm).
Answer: 0.96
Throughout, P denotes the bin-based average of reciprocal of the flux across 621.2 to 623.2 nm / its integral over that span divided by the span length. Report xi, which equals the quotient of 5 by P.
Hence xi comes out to 16.4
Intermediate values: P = 0.305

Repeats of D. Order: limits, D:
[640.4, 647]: 6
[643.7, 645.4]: 3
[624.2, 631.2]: 24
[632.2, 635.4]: 13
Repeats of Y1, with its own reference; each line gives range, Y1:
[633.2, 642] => 640.05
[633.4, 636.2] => 636.05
